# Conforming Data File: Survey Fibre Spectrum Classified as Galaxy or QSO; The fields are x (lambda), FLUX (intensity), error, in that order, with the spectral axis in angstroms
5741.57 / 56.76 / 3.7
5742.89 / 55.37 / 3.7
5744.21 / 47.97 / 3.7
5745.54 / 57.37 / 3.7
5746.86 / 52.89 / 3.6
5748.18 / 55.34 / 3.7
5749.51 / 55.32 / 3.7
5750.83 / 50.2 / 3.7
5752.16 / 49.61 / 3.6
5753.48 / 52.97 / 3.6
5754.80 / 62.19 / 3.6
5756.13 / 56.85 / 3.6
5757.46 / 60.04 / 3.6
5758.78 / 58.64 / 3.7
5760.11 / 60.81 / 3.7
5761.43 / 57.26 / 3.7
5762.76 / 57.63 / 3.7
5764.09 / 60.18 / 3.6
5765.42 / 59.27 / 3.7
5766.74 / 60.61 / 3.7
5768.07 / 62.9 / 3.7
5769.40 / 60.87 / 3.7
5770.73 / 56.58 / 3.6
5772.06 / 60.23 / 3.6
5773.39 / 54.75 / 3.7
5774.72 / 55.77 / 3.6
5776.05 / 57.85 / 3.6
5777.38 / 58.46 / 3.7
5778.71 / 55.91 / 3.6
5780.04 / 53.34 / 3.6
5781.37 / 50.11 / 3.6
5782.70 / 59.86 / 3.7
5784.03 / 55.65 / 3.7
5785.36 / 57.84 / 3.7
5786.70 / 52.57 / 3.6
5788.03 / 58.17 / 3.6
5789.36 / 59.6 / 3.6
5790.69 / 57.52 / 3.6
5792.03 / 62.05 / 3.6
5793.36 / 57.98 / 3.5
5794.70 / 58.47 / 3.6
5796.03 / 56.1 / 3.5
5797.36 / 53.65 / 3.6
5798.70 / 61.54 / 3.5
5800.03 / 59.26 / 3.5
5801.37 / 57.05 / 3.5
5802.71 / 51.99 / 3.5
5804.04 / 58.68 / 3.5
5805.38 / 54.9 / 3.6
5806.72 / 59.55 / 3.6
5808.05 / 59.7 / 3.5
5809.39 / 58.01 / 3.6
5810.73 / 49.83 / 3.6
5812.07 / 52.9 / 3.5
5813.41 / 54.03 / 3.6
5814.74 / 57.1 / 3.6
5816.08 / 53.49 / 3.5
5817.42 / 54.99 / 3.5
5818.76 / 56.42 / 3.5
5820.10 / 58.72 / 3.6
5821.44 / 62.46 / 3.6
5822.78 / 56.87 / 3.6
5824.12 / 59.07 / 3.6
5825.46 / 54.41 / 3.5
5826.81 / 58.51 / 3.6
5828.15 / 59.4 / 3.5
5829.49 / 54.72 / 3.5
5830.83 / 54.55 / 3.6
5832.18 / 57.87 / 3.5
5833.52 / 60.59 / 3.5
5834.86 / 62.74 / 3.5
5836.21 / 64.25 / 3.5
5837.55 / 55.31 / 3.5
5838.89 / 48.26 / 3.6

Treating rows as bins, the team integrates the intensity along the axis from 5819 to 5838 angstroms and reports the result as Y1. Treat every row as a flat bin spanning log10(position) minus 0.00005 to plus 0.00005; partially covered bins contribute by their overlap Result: 1112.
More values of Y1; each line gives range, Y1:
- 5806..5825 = 1076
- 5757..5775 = 1062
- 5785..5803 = 1035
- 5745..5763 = 1012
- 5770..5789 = 1070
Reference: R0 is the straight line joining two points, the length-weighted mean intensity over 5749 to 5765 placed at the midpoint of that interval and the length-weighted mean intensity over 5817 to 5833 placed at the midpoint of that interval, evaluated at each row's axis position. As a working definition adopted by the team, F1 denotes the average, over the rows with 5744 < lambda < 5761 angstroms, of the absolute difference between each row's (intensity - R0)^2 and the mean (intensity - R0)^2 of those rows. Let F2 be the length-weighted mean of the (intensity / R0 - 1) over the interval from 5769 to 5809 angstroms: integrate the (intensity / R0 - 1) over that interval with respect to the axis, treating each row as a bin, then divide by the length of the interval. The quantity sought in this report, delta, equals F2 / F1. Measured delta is 0.0001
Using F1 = 18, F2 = 0.001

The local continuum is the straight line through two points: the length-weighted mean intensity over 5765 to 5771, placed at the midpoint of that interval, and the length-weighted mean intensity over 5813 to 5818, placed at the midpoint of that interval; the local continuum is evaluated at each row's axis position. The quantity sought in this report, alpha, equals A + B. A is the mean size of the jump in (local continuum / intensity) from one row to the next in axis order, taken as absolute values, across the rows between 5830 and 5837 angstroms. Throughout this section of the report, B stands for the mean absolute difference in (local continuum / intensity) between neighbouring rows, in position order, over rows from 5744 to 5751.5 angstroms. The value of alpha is 0.135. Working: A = 0.04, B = 0.095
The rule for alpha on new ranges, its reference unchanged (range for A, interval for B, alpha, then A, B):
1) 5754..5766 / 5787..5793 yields 0.088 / 0.04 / 0.045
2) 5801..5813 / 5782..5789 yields 0.158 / 0.08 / 0.080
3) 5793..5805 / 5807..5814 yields 0.133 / 0.06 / 0.068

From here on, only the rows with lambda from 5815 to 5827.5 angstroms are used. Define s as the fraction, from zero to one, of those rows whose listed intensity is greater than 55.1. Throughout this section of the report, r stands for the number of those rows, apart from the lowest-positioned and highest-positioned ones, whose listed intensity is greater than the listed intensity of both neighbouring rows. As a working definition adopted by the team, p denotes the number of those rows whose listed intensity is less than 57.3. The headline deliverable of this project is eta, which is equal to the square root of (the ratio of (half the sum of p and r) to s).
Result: 2.3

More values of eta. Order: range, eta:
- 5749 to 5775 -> 3.1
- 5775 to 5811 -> 3.7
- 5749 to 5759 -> 2.4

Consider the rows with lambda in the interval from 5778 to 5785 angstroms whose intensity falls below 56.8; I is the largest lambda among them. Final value 5784.03 angstroms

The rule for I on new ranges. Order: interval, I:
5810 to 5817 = 5816.08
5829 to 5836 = 5830.83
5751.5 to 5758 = 5753.48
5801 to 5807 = 5805.38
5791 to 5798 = 5797.36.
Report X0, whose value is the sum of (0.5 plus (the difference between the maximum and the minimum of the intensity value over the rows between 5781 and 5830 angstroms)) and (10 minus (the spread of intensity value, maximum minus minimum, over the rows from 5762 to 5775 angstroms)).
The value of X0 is 15.0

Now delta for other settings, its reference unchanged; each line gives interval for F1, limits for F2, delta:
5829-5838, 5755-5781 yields 0.0019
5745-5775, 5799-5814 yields -0.0018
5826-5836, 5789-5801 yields 0.0036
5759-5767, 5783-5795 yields 0.0022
